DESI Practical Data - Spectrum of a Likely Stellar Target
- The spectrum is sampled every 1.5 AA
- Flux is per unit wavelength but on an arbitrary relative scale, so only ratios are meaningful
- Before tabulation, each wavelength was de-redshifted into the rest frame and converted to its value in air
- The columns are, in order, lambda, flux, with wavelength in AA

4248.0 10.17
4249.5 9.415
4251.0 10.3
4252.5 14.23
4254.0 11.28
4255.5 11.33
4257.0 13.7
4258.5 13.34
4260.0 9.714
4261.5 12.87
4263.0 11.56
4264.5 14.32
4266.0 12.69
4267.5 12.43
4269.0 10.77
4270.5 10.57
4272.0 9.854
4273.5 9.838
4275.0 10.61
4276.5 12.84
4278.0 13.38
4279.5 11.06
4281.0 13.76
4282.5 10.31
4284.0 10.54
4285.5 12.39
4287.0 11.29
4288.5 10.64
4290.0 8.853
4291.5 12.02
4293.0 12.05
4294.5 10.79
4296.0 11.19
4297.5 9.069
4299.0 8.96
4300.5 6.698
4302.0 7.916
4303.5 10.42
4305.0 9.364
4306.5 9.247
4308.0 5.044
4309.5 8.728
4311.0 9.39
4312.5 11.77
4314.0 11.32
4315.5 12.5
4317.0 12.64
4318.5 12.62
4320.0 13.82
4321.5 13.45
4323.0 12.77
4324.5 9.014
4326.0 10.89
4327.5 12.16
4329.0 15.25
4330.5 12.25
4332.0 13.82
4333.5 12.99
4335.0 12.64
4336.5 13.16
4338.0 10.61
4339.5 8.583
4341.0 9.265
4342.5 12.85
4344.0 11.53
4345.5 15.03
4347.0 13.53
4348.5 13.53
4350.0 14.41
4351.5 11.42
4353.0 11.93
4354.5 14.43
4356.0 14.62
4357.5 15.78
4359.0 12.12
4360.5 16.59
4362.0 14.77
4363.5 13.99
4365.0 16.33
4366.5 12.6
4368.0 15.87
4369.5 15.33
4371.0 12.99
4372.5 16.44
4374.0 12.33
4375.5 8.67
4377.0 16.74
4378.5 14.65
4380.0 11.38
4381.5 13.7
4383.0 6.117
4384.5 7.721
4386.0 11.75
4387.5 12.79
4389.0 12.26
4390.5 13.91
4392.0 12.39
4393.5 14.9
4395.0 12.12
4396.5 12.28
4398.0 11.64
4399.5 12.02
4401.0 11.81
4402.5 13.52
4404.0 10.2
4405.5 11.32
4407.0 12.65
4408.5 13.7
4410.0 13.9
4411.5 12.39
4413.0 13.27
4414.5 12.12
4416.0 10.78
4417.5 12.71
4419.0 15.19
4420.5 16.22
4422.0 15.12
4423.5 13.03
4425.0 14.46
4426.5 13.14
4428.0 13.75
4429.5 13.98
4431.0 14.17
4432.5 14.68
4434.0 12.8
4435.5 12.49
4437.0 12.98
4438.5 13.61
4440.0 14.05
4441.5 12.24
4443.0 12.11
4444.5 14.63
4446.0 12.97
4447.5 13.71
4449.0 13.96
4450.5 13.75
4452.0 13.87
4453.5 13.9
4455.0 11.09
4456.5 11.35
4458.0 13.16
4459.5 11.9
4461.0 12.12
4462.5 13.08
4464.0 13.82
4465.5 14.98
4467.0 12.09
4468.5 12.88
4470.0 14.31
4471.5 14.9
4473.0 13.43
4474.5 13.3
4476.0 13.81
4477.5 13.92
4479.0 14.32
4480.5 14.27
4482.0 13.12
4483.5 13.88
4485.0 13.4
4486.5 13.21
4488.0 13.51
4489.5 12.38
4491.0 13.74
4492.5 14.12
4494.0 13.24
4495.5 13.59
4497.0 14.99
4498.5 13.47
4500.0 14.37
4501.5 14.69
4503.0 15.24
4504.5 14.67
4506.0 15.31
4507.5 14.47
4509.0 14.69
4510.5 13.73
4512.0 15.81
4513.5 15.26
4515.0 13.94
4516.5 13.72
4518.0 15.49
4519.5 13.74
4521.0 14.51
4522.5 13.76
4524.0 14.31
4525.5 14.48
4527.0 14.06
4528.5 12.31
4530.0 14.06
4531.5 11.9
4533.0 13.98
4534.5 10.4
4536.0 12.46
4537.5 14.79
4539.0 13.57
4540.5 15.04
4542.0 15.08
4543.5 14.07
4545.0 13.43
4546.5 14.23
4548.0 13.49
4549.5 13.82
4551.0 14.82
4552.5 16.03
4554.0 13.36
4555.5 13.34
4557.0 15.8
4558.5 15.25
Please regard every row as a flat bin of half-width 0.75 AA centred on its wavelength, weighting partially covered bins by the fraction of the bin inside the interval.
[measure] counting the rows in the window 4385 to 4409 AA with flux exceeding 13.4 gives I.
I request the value 4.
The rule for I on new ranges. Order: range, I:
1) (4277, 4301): 1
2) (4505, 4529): 15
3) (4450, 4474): 8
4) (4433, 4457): 8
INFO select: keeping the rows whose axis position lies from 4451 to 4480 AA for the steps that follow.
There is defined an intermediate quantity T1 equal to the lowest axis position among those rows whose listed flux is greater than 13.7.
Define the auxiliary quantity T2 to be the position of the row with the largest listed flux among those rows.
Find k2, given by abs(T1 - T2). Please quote 13.5 AA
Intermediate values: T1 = 4452.0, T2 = 4465.5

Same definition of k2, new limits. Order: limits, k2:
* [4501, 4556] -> 51.0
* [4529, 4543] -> 12.0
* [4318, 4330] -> 9.0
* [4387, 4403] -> 3.0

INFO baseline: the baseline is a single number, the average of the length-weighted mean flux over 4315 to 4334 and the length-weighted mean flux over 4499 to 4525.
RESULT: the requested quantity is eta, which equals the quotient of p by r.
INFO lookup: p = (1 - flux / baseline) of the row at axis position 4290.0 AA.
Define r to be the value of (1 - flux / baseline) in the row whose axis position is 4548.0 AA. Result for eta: 46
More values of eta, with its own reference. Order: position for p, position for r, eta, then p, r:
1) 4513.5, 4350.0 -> 2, -0.12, -0.06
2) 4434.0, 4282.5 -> 0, 0.06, 0.24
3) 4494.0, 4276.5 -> 0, 0.03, 0.06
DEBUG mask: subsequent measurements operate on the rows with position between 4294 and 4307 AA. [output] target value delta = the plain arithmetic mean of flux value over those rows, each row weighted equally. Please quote 9.3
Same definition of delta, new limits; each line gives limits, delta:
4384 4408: 12.1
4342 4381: 13.8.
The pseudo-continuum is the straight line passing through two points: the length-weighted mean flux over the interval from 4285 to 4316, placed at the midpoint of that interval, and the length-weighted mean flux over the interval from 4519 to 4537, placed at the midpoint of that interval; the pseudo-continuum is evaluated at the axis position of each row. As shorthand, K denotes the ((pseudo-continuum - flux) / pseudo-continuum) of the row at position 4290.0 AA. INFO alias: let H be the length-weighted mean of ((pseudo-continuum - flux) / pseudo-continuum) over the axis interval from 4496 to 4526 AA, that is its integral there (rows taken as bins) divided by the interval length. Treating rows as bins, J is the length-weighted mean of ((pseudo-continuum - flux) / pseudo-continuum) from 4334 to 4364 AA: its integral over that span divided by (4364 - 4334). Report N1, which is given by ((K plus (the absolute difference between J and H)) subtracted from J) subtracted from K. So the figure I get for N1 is 0.5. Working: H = -0.110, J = -0.22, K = 0.10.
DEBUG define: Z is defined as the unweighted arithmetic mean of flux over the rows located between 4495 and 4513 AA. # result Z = 14.6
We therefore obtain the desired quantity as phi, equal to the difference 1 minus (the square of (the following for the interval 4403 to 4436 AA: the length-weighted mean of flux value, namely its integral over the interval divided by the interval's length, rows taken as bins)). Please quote -175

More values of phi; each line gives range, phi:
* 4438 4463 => -169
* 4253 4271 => -145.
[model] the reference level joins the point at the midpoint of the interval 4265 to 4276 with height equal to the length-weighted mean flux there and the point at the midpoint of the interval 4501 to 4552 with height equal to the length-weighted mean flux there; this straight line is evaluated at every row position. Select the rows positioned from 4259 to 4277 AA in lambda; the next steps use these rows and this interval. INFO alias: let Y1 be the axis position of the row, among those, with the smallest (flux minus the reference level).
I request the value 4273.5 AA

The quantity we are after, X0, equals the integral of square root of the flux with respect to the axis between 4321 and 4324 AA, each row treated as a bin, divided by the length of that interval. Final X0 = 3.6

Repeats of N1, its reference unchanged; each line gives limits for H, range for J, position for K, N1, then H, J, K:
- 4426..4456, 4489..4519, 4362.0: -0.6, -0.111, -0.11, -0.36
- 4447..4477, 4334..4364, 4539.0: 0.4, -0.074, -0.22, 0.00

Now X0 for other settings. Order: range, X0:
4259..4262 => 3.4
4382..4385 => 2.7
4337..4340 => 3.2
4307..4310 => 2.6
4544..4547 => 3.7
